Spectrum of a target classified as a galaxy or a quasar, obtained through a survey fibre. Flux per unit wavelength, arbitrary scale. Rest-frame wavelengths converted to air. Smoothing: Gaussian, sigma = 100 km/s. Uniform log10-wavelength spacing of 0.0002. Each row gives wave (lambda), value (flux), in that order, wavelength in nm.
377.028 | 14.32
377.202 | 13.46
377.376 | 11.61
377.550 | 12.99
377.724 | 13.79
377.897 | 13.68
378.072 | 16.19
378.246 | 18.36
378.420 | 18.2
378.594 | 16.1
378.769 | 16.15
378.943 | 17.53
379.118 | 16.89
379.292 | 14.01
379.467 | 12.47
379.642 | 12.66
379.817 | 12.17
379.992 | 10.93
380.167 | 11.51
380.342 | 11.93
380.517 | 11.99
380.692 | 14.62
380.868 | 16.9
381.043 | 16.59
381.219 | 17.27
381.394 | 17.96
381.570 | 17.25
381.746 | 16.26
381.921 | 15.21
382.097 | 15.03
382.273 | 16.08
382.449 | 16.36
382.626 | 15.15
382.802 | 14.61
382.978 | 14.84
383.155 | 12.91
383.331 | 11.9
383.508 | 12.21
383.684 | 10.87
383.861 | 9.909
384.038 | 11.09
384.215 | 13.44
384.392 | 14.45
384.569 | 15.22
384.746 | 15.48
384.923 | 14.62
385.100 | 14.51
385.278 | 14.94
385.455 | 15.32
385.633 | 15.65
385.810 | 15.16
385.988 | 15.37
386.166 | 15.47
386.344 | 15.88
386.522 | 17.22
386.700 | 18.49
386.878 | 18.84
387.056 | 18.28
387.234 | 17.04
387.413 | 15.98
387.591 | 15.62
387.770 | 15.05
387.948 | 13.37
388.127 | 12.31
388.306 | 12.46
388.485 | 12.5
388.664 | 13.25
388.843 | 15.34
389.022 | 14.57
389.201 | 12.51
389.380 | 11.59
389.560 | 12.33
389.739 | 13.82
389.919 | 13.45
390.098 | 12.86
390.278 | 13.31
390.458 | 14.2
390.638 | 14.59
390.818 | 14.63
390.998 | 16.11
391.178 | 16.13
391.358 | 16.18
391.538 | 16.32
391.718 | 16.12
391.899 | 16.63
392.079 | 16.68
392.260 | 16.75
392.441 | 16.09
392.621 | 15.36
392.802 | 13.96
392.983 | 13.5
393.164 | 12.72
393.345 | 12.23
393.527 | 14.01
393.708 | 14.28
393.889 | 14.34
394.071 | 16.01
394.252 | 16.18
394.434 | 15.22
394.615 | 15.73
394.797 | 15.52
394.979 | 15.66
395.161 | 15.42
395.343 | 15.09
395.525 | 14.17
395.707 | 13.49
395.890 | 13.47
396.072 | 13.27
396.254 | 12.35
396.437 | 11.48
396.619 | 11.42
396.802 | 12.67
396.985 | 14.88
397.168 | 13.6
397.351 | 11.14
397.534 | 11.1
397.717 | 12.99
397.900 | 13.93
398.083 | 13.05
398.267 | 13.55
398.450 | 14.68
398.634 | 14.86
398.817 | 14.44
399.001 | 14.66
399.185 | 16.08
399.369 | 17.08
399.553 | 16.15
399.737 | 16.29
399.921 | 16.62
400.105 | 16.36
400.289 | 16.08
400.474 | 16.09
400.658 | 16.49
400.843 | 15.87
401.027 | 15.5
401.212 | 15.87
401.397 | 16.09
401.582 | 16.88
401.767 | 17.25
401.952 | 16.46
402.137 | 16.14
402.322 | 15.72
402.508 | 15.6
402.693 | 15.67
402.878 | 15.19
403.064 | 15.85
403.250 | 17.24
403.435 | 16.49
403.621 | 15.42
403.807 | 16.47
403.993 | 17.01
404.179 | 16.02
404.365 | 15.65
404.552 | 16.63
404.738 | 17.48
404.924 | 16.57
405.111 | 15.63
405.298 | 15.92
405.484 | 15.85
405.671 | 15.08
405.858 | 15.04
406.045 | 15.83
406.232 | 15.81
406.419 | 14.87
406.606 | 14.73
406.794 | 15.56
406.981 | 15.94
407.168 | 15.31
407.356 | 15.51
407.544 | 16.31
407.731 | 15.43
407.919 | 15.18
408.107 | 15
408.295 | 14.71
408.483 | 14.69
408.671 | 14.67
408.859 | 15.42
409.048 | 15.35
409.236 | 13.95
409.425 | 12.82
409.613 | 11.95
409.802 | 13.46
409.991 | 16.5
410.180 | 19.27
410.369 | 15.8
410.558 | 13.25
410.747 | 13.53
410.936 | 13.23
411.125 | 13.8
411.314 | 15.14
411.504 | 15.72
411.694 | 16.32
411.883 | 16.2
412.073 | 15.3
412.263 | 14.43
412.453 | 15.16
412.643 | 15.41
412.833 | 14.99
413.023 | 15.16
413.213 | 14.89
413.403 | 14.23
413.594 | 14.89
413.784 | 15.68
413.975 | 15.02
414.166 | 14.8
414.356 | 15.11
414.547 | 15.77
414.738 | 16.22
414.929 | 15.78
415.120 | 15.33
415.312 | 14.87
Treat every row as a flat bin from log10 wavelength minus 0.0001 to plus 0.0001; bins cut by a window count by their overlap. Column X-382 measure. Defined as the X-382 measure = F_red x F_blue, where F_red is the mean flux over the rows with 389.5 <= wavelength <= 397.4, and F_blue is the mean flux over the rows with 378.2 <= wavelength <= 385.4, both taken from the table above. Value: 209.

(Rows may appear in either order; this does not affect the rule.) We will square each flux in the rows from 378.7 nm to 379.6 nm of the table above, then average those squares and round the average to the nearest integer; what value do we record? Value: 241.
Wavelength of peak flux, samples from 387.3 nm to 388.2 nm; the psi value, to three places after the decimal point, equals 387.413 nm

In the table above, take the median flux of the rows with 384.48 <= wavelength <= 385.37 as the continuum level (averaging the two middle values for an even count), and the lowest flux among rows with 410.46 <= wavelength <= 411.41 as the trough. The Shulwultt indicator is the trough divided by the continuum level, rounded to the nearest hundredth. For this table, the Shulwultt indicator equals 0.89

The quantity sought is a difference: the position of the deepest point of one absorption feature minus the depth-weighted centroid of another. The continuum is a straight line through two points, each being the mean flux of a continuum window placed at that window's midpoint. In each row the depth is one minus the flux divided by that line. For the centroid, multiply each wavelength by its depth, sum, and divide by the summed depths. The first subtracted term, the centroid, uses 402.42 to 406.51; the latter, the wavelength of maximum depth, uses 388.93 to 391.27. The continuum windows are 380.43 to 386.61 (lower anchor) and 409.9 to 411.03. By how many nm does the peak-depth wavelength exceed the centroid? -14.80 nm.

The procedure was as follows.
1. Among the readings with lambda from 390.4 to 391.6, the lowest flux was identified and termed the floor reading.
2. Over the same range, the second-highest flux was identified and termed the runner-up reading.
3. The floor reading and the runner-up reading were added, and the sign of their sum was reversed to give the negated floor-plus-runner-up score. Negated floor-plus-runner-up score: -30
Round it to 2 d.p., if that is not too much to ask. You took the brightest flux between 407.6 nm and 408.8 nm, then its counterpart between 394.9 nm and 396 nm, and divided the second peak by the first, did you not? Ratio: 1.01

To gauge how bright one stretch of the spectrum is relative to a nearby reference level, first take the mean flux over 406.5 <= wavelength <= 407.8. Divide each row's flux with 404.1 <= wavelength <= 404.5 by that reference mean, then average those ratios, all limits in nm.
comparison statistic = 1.02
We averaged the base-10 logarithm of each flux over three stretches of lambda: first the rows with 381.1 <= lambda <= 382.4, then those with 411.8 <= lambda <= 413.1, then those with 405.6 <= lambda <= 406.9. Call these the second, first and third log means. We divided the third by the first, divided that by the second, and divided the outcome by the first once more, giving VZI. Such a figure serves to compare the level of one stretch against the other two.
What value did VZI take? 0.697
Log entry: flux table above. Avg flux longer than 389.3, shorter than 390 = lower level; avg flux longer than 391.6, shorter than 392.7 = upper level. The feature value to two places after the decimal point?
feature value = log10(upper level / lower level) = 0.10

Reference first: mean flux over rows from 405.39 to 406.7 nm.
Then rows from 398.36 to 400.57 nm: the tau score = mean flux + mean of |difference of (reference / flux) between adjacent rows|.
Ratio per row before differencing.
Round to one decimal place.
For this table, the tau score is 15.8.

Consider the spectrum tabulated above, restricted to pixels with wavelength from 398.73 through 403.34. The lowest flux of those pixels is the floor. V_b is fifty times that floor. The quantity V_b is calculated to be 722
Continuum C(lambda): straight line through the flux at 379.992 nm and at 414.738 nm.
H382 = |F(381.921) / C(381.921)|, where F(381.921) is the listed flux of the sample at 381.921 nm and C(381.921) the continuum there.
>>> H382 1.4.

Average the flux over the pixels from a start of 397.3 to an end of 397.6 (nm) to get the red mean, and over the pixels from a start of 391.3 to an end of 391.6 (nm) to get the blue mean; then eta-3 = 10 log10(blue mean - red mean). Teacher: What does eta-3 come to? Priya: 7.1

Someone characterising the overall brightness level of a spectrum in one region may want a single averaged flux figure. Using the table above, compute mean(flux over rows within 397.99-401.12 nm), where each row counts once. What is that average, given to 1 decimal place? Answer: 15.5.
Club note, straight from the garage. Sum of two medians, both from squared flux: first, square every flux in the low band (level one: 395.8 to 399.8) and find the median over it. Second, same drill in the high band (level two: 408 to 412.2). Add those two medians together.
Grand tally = 405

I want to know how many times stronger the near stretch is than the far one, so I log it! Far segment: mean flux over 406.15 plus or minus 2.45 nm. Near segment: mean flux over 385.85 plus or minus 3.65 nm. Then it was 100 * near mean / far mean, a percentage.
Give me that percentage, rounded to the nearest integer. 93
